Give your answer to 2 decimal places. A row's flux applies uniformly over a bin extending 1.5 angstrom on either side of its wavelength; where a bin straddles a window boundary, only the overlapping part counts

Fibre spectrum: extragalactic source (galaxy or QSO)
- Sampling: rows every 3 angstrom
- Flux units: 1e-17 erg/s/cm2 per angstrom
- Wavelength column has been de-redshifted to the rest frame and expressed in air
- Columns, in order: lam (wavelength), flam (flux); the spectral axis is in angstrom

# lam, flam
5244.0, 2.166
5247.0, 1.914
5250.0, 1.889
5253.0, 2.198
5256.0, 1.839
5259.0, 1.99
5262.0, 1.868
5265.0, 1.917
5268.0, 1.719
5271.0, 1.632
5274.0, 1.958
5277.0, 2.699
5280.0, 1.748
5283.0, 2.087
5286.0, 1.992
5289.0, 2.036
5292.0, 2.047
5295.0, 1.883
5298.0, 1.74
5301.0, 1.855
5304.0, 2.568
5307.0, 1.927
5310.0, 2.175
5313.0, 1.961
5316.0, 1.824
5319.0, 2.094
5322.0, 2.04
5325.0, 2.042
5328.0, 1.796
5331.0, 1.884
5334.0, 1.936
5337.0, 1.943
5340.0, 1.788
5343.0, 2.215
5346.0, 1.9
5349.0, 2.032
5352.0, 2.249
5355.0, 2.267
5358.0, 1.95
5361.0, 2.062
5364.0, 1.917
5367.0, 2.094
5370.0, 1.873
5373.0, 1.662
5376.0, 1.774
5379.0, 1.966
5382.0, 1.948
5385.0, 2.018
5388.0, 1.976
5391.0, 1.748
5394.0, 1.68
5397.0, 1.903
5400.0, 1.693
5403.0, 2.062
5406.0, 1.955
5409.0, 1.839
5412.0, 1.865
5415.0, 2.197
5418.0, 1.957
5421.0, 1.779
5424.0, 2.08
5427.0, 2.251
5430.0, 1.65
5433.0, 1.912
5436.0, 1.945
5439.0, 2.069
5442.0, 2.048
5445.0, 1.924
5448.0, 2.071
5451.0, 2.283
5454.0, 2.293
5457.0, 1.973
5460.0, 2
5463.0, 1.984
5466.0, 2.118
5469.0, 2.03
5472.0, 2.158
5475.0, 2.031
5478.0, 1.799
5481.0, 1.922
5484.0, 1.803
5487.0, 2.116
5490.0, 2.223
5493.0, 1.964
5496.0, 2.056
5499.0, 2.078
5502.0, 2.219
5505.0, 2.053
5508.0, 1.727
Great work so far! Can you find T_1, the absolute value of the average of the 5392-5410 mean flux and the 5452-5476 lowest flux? 1.91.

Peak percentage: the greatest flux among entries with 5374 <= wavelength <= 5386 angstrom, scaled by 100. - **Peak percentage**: 202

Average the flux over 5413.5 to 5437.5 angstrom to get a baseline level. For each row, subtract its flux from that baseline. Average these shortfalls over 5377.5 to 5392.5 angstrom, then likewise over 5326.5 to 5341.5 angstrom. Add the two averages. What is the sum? 0.14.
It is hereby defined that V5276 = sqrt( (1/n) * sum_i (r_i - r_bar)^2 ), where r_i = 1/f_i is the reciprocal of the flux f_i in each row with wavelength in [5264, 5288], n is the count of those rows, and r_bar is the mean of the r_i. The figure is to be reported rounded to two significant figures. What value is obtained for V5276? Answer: 0.070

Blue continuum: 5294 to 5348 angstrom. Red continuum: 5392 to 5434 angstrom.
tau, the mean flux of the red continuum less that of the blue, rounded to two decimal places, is -0.06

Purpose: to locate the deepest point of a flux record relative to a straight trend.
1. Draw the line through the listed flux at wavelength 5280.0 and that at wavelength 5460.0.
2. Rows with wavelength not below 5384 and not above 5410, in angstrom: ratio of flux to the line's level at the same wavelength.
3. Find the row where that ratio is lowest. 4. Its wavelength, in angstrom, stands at 5394.0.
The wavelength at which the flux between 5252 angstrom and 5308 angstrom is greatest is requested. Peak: 5277.0 angstrom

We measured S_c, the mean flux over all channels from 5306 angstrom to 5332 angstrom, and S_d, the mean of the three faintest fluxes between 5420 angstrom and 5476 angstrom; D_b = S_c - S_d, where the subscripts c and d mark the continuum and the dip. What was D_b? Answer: 0.19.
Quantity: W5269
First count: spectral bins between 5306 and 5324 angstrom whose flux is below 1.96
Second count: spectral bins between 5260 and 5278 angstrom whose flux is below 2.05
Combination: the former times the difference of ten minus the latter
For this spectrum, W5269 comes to 10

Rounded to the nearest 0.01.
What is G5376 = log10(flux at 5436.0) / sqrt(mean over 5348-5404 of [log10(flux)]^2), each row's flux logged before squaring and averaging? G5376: 1.00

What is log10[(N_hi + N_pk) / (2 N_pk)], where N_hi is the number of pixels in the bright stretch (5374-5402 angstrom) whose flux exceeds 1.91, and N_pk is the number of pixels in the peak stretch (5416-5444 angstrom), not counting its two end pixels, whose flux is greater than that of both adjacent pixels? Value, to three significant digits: 0.176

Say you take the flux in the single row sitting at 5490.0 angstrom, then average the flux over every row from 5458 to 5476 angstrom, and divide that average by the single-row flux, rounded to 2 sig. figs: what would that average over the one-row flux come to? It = 0.92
